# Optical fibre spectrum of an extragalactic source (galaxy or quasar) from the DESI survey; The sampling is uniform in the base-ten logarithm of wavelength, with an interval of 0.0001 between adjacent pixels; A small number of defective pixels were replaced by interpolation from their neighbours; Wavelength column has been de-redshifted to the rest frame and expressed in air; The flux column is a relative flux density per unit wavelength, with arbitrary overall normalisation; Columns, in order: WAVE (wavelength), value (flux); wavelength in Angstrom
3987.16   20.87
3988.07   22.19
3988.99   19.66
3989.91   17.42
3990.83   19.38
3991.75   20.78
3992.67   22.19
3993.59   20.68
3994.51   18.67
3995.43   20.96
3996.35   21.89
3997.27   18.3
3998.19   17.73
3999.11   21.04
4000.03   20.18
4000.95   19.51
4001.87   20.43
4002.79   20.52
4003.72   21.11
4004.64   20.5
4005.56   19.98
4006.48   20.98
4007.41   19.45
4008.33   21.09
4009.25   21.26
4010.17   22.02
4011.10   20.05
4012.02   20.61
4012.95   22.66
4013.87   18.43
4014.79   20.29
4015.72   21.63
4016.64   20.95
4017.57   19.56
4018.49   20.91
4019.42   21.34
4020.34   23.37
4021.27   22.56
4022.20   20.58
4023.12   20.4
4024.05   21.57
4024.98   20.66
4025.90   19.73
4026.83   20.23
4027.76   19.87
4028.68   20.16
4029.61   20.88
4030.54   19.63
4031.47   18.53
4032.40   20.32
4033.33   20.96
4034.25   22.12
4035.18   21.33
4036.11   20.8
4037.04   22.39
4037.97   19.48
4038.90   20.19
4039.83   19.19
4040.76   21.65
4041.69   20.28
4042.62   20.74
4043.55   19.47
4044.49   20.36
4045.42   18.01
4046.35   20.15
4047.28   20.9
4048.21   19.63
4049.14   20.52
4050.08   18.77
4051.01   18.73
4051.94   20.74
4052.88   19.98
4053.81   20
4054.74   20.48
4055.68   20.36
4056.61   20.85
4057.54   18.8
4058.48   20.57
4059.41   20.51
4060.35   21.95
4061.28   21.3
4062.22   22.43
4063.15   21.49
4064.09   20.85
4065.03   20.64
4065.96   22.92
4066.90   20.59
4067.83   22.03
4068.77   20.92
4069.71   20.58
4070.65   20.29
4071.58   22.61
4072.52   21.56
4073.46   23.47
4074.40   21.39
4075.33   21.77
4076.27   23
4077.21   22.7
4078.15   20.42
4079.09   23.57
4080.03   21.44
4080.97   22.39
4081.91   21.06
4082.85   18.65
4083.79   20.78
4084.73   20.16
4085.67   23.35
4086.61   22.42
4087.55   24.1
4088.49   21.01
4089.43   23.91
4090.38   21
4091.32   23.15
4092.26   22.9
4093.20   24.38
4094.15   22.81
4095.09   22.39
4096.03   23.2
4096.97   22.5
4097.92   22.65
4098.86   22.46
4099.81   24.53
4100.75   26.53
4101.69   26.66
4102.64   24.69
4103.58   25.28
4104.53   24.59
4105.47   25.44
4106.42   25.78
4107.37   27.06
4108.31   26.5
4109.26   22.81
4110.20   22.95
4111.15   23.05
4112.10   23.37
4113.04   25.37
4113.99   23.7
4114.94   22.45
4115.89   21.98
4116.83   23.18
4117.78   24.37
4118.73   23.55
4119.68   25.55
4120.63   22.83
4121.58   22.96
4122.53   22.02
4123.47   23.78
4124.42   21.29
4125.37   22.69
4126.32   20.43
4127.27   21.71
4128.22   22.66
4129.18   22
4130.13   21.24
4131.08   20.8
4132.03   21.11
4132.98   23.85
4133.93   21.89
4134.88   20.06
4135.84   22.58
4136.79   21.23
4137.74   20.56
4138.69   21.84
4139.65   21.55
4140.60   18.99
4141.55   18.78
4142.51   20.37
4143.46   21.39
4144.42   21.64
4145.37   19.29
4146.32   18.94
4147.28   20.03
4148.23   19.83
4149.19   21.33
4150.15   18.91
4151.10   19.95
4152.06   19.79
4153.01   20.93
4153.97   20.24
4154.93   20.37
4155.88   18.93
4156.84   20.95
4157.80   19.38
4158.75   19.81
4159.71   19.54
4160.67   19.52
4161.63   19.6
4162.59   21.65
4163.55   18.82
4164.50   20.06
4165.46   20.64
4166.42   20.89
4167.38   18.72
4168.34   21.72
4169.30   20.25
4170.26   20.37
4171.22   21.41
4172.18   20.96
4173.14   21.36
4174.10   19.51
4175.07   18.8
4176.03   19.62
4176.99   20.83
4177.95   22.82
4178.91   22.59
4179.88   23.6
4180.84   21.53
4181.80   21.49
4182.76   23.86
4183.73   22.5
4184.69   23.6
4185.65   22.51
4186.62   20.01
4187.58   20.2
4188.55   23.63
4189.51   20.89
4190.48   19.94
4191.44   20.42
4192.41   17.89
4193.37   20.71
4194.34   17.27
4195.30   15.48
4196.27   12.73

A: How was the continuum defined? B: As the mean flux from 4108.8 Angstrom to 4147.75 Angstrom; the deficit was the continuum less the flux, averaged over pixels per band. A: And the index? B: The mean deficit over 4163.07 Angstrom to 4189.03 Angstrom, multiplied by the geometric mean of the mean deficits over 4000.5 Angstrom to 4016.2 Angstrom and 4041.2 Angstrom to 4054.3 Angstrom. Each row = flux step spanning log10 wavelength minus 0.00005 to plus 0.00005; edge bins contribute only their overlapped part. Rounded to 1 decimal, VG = 1.3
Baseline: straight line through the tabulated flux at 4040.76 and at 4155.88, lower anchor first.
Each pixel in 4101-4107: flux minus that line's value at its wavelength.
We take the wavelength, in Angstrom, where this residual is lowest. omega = 4104.53 Angstrom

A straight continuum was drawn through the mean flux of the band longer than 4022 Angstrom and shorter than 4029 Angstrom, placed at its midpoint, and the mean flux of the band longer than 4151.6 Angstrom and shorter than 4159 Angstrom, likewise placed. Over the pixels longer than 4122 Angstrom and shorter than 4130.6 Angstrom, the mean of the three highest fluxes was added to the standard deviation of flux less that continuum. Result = 24.0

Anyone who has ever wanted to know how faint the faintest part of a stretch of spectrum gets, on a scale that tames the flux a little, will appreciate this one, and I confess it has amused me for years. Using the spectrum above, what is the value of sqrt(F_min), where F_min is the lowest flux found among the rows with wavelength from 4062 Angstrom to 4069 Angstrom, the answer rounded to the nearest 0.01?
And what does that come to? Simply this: 4.54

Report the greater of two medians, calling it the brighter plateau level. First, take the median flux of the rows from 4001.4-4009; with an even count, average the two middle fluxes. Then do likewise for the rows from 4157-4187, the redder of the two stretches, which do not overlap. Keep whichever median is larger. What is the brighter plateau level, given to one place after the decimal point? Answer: 20.8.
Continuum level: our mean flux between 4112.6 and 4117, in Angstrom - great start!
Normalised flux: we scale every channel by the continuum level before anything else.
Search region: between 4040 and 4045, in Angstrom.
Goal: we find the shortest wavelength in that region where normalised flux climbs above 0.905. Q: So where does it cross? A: 4040.76 Angstrom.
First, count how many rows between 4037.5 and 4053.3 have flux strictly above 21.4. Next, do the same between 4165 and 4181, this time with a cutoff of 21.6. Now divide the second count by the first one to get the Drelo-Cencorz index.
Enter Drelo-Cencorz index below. 4.0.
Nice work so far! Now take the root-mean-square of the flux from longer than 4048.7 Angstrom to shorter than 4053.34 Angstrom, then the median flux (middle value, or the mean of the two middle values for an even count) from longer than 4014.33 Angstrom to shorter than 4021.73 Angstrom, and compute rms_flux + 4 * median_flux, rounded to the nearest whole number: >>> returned 104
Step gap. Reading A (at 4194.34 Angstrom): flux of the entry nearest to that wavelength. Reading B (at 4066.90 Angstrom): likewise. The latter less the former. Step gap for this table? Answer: 3.3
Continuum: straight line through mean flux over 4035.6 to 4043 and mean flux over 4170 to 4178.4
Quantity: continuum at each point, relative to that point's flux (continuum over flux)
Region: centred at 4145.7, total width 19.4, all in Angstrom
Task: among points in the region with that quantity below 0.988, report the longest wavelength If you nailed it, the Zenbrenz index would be 4153.01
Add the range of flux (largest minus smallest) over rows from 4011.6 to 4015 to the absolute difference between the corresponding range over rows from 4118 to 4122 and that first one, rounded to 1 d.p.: 5.7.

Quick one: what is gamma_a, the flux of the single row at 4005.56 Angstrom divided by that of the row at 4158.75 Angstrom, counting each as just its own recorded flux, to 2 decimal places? 1.01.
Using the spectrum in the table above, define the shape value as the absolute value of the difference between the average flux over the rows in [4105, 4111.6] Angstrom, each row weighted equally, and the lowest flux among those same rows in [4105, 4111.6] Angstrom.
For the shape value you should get 1.99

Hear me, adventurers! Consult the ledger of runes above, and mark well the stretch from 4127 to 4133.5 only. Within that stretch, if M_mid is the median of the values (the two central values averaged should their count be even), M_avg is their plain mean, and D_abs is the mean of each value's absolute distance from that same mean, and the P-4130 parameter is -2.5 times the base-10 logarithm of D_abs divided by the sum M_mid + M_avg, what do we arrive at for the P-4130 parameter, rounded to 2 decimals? 4.35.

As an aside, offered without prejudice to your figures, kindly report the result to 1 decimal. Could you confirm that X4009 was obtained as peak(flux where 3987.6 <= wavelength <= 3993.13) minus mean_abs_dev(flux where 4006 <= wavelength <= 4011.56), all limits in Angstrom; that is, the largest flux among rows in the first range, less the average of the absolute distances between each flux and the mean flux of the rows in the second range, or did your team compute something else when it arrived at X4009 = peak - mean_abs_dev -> 21.5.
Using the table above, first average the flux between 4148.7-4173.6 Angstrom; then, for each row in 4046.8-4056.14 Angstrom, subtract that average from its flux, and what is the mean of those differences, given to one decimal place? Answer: -0.2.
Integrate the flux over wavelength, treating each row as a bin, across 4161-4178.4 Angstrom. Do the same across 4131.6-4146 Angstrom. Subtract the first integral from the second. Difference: -53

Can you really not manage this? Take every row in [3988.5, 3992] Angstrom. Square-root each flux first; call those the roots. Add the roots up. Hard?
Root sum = 18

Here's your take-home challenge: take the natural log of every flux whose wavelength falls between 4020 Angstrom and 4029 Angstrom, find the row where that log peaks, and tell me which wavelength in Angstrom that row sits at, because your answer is 4020.34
